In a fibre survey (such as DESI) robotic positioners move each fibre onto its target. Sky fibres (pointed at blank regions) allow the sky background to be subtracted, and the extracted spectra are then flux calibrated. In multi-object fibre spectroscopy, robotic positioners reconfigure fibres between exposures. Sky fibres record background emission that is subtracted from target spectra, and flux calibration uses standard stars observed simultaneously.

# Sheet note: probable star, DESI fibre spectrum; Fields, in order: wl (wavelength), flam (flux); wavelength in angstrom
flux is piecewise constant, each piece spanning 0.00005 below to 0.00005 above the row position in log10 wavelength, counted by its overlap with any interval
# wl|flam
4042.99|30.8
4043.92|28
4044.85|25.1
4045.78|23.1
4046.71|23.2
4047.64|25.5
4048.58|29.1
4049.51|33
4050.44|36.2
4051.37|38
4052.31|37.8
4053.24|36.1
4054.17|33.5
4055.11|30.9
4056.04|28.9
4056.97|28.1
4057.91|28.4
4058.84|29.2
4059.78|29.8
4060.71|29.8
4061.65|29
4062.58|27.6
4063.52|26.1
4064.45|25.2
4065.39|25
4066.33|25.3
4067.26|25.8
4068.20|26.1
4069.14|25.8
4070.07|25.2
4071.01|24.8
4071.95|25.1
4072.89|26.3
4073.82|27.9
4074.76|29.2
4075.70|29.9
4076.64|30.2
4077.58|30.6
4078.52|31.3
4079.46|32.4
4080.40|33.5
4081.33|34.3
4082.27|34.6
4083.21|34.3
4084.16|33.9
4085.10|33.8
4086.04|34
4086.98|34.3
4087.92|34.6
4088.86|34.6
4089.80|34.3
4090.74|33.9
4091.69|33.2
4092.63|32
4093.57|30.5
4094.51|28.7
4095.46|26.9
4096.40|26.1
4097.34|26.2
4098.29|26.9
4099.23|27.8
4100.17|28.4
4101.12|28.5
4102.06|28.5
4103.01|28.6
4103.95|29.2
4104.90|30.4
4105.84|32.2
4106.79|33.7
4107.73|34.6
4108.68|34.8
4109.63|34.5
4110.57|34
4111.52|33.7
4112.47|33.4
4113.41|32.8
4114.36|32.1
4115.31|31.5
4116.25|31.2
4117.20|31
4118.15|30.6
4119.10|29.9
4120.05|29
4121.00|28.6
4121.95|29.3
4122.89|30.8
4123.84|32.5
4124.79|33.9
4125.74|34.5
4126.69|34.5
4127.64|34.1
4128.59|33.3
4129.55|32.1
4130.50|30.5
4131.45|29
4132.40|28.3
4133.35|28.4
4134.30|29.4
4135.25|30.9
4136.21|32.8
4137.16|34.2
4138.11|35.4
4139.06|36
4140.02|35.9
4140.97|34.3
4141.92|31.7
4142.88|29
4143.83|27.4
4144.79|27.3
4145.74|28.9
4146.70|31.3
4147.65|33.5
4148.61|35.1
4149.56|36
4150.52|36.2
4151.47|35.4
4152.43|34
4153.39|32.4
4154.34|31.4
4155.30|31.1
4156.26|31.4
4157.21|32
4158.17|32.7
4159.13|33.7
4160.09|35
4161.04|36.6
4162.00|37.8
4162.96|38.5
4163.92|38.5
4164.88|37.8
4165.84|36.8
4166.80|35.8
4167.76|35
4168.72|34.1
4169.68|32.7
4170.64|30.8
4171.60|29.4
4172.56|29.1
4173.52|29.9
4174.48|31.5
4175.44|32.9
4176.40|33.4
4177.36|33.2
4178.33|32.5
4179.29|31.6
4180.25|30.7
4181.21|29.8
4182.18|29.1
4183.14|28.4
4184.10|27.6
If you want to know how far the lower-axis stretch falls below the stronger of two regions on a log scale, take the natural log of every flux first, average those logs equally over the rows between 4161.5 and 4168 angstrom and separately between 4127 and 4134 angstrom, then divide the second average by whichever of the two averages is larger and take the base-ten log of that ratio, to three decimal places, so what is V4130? -0.023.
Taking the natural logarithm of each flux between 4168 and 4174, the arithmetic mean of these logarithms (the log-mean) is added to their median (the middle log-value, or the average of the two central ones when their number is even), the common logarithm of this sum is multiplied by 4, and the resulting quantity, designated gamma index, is 3.34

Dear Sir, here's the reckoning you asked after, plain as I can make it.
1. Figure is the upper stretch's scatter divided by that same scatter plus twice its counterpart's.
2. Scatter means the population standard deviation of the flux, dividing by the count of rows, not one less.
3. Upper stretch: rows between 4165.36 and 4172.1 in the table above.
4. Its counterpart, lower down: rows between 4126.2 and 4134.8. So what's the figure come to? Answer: 0.3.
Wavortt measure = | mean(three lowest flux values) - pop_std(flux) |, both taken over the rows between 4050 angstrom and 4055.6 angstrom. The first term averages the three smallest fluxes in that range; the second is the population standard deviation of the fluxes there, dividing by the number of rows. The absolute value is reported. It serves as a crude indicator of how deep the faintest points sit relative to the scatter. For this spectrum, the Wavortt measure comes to 31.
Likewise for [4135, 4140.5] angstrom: 31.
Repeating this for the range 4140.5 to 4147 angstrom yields 25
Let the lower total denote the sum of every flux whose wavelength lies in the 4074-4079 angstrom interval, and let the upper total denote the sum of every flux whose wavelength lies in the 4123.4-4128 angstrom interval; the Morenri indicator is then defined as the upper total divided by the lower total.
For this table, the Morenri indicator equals 1.1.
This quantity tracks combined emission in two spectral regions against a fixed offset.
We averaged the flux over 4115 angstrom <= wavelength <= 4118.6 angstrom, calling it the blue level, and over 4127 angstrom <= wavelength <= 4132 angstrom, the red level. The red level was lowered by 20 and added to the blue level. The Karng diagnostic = 42.9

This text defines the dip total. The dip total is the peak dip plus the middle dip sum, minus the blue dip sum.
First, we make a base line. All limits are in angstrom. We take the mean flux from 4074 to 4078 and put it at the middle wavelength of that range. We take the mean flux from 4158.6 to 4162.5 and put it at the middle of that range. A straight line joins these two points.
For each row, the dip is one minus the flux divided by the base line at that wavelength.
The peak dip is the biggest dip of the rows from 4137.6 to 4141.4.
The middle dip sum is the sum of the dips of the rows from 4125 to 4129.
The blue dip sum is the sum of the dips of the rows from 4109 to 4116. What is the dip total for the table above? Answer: 0.1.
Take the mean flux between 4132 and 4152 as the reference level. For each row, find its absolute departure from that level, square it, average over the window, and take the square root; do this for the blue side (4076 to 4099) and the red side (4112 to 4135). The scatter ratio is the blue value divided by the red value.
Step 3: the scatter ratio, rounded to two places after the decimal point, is 1.31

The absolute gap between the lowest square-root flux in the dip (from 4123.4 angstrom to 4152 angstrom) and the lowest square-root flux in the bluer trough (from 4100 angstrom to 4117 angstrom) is 0.10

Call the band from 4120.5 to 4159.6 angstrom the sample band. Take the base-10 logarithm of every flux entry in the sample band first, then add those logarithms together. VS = 62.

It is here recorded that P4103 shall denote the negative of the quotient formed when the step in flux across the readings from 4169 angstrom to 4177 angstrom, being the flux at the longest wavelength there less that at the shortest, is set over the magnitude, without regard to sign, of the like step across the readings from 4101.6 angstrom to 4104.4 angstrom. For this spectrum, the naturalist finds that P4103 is -1.0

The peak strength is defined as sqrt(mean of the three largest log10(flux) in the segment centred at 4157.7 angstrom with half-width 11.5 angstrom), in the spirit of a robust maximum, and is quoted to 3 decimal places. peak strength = 1.258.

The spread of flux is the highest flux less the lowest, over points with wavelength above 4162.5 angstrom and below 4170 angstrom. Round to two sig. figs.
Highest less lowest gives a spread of 5.8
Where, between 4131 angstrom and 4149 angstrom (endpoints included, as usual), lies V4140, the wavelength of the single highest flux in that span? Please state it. 4139.06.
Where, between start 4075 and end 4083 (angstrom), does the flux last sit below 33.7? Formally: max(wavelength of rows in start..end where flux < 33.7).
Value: 4080.40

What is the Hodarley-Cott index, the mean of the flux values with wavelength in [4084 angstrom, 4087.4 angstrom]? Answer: 34.0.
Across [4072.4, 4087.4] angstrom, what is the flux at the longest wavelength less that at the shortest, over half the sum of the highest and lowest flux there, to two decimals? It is 0.26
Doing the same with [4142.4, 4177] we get 0.13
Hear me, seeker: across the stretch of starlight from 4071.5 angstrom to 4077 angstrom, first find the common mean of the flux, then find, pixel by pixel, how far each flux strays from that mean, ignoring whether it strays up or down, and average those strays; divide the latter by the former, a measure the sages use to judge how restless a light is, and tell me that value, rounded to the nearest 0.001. 0.059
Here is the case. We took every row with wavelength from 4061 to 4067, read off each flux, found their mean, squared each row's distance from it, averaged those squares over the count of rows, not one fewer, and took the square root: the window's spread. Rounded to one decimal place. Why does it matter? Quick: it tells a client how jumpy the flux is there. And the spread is 1.5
